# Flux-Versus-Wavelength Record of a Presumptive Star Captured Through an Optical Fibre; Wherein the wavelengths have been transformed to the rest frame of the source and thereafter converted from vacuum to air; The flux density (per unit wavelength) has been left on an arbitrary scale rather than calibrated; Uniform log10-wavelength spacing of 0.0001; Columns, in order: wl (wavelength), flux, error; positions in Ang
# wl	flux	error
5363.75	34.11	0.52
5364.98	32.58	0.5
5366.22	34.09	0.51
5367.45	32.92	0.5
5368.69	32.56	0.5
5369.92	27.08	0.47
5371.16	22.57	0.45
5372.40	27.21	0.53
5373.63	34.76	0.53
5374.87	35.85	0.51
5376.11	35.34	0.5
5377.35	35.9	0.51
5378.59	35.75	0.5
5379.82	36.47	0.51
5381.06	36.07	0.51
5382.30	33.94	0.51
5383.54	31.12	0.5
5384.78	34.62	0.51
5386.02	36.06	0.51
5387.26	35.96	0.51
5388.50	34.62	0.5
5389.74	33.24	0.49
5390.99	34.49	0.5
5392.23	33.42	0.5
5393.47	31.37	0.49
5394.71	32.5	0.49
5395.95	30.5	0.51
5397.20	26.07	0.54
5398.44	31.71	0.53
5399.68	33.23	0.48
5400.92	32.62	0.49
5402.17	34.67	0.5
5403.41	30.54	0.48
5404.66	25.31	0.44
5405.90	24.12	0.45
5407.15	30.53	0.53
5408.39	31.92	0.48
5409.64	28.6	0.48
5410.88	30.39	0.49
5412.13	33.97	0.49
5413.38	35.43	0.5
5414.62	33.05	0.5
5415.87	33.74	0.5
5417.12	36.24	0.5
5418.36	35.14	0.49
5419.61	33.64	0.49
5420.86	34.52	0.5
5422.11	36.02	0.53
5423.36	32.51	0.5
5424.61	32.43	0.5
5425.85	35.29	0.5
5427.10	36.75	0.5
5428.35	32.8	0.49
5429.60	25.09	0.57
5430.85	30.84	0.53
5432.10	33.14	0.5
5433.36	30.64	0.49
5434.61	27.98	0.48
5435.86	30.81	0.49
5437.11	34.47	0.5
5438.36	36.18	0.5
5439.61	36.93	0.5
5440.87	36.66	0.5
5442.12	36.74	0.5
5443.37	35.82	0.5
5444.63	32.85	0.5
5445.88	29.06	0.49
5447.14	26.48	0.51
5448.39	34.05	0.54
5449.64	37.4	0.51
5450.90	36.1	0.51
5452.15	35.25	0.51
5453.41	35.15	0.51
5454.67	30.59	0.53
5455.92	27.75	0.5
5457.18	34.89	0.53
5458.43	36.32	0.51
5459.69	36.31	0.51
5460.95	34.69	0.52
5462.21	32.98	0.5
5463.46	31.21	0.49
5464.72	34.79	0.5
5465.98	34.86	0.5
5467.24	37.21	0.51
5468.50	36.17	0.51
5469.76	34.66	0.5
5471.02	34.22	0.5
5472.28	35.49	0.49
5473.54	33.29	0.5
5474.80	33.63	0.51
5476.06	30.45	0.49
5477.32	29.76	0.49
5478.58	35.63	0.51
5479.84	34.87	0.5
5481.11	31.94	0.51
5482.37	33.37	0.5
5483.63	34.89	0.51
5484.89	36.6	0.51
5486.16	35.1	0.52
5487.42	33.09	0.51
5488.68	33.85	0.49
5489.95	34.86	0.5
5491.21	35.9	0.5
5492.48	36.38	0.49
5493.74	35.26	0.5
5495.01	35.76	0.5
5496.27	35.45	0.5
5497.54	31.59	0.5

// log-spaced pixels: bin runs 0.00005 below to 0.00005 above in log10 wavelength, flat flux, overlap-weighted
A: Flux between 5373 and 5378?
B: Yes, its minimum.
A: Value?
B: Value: 34.76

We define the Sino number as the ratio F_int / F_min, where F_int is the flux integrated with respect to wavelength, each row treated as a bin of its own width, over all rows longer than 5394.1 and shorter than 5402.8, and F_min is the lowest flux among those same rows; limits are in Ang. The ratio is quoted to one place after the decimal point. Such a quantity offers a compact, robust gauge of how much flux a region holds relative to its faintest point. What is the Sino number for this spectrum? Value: 10.6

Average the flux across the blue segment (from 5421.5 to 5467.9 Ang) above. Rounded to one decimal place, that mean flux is 33.5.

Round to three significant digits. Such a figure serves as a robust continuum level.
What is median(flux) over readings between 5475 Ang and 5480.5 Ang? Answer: 32.7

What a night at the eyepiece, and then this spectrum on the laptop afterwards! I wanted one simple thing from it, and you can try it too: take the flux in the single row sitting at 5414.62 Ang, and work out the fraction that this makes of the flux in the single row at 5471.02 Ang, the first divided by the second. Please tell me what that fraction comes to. 0.97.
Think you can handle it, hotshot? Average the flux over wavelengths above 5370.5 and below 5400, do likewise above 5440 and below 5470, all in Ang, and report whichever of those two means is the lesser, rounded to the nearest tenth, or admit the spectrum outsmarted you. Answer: 33.0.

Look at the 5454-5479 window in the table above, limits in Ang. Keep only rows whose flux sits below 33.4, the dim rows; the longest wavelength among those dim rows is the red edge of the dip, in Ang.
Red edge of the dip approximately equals 5477.32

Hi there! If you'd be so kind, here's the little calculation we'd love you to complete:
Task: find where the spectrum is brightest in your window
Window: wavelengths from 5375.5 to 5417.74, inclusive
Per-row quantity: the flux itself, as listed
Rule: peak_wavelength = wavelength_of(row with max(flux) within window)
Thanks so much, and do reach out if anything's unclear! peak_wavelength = 5379.82 Ang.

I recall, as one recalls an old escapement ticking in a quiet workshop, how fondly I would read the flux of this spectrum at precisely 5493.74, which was 35.26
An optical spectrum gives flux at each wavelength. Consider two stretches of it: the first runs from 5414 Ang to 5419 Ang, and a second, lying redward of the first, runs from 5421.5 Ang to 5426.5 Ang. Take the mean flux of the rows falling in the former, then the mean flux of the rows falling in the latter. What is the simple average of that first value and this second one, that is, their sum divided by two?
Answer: 34.3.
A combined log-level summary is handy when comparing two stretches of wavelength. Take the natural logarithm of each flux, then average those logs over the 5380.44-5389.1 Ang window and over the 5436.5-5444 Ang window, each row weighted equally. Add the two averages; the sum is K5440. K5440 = 7.13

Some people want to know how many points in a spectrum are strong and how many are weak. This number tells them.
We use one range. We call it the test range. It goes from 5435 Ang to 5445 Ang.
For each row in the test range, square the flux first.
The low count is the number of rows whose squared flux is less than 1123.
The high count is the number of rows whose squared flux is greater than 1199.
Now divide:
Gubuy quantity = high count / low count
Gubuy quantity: 2.5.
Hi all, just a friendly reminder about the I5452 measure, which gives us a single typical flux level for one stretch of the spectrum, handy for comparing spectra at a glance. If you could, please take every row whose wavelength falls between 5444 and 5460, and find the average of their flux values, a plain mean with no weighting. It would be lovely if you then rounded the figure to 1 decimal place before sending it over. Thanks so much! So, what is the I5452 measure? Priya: 33.2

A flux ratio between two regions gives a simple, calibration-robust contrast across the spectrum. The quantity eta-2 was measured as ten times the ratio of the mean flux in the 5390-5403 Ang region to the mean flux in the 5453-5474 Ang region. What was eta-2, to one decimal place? 9.4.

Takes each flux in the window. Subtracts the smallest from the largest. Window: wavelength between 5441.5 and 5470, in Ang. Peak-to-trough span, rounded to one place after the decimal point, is 10.9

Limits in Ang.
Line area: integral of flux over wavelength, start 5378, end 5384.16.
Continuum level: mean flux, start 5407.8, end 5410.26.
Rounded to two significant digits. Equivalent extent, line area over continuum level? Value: 7.1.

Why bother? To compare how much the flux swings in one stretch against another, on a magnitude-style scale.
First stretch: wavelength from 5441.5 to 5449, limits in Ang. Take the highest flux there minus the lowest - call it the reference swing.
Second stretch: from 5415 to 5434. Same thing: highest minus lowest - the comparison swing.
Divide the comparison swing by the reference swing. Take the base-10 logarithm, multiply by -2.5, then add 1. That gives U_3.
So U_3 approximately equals 0.86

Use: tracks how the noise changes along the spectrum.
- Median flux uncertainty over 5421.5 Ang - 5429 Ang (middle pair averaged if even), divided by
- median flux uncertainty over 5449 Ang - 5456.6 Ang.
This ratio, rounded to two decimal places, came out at 0.98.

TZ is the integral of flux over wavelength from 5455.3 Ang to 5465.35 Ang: 338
